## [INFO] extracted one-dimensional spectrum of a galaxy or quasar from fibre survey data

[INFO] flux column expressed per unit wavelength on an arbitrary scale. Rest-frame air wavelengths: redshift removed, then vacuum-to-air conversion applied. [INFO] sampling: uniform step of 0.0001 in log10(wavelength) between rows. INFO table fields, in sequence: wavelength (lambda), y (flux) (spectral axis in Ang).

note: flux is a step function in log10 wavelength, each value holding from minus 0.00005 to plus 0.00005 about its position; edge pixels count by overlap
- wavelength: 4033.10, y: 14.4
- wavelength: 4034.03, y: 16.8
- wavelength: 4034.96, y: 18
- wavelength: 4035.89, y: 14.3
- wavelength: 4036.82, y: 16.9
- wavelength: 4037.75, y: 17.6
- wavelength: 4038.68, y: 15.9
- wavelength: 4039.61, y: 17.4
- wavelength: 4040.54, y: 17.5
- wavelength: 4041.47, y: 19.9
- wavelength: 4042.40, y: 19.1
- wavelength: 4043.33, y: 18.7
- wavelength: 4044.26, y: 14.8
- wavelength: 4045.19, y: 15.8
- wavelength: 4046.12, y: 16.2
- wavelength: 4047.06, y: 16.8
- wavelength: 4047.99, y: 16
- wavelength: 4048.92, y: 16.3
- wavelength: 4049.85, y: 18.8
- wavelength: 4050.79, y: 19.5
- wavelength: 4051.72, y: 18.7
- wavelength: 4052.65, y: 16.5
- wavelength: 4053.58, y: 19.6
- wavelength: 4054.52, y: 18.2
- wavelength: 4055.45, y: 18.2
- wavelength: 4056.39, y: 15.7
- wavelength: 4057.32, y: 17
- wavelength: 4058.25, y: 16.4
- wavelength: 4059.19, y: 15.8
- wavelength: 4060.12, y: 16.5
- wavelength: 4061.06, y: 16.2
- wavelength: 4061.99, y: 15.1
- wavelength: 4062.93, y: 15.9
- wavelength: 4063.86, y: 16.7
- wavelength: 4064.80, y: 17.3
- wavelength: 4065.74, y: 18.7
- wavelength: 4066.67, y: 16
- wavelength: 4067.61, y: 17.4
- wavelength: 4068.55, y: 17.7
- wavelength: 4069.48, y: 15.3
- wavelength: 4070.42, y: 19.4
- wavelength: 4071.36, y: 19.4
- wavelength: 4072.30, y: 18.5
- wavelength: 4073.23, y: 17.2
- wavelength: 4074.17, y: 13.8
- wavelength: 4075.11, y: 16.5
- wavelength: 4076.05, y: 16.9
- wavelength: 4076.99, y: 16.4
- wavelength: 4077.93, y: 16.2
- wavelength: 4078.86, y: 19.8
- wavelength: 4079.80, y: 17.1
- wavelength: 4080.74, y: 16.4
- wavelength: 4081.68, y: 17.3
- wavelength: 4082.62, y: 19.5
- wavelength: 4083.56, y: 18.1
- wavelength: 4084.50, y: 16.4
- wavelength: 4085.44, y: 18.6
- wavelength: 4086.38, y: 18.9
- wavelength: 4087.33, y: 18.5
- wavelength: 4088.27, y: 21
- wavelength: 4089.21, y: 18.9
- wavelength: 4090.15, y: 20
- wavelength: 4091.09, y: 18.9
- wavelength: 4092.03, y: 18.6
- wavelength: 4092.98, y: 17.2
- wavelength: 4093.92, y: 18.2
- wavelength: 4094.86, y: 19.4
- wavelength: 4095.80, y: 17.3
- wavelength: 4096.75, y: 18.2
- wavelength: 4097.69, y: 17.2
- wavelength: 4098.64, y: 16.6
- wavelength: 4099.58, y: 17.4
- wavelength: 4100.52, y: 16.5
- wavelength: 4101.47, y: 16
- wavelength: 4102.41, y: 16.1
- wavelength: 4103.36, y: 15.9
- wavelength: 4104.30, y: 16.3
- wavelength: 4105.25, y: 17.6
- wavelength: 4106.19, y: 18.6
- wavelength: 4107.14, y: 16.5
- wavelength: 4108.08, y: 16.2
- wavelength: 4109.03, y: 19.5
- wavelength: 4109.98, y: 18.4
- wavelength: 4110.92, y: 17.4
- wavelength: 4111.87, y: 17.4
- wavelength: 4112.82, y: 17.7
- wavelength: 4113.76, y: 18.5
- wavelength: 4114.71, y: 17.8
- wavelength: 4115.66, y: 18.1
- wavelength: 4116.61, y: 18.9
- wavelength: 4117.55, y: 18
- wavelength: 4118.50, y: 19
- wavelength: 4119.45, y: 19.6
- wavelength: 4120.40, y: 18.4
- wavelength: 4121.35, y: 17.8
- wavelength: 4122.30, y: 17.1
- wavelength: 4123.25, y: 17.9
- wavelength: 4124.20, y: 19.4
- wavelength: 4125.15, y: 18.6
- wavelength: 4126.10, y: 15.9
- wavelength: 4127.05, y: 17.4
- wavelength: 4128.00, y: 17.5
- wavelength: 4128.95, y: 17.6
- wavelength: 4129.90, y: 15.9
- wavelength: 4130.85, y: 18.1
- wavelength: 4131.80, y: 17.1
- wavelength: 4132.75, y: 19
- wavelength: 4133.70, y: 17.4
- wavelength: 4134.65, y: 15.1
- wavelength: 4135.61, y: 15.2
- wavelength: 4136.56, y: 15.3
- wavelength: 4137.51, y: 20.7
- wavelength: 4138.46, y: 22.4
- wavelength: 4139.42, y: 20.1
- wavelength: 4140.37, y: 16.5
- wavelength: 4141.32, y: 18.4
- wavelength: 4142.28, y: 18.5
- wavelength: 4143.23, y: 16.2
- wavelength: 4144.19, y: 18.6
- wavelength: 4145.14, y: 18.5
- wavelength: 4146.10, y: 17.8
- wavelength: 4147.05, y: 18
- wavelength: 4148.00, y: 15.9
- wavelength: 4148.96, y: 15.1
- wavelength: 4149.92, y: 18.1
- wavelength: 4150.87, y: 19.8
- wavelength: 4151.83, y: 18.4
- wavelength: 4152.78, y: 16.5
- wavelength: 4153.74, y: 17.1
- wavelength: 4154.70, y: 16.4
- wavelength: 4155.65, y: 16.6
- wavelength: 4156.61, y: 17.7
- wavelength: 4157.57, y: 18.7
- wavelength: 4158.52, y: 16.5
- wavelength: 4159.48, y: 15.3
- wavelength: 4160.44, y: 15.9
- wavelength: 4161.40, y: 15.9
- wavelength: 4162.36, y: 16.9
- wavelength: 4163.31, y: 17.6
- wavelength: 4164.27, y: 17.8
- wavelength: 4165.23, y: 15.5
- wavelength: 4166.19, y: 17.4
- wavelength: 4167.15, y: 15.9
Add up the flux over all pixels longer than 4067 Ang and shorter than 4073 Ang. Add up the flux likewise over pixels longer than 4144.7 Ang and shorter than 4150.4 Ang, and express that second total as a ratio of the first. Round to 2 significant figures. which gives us 0.96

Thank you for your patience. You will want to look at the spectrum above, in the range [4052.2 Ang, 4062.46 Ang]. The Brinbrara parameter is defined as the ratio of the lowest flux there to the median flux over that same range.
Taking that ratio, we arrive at 0.92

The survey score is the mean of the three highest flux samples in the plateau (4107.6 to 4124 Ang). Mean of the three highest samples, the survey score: 19.4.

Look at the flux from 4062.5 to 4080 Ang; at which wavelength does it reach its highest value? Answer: 4078.86 Ang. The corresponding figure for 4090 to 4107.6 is 4090.15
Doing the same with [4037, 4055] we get 4041.47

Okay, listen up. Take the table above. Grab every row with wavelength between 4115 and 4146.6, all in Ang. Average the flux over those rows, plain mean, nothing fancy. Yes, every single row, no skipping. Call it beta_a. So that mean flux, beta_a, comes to 17.94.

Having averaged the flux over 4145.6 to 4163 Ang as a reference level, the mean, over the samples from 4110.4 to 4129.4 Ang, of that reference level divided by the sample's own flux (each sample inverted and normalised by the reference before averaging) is 0.95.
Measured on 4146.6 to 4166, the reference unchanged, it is 1.01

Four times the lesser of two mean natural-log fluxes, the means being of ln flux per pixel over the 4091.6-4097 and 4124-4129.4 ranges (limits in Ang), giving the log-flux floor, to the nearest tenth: 11.5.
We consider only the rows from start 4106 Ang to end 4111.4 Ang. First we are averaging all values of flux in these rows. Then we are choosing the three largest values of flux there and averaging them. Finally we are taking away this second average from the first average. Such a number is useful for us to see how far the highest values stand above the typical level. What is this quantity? -1.1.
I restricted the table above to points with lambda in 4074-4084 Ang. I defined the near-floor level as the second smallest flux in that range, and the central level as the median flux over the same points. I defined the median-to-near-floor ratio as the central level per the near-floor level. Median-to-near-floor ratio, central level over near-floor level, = 1.04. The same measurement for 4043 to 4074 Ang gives 1.11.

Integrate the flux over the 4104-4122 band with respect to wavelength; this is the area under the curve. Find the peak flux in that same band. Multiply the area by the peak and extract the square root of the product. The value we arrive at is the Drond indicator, 80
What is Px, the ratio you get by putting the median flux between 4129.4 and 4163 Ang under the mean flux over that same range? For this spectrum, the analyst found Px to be 1.02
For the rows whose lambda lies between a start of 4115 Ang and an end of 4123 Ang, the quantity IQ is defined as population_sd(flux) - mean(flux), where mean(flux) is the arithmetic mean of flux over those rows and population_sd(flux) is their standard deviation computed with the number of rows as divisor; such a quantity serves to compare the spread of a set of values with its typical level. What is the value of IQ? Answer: -17.6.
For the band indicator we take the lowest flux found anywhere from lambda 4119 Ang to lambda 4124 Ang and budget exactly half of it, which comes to 8.55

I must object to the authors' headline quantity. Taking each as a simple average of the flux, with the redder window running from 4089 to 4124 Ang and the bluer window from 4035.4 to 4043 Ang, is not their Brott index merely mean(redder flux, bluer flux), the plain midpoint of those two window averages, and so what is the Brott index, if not 17.6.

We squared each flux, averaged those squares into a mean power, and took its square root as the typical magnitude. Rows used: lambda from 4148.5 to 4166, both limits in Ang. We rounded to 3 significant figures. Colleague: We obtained 17.0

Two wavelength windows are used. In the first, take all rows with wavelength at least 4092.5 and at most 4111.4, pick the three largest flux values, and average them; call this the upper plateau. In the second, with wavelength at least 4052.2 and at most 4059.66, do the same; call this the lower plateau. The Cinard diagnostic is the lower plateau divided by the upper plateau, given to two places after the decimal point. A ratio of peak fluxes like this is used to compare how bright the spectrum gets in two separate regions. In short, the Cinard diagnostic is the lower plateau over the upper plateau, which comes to 0.97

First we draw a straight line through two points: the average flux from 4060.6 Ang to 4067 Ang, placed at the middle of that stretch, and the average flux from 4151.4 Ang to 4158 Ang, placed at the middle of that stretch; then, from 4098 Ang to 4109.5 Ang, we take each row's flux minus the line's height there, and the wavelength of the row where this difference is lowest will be 4103.36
